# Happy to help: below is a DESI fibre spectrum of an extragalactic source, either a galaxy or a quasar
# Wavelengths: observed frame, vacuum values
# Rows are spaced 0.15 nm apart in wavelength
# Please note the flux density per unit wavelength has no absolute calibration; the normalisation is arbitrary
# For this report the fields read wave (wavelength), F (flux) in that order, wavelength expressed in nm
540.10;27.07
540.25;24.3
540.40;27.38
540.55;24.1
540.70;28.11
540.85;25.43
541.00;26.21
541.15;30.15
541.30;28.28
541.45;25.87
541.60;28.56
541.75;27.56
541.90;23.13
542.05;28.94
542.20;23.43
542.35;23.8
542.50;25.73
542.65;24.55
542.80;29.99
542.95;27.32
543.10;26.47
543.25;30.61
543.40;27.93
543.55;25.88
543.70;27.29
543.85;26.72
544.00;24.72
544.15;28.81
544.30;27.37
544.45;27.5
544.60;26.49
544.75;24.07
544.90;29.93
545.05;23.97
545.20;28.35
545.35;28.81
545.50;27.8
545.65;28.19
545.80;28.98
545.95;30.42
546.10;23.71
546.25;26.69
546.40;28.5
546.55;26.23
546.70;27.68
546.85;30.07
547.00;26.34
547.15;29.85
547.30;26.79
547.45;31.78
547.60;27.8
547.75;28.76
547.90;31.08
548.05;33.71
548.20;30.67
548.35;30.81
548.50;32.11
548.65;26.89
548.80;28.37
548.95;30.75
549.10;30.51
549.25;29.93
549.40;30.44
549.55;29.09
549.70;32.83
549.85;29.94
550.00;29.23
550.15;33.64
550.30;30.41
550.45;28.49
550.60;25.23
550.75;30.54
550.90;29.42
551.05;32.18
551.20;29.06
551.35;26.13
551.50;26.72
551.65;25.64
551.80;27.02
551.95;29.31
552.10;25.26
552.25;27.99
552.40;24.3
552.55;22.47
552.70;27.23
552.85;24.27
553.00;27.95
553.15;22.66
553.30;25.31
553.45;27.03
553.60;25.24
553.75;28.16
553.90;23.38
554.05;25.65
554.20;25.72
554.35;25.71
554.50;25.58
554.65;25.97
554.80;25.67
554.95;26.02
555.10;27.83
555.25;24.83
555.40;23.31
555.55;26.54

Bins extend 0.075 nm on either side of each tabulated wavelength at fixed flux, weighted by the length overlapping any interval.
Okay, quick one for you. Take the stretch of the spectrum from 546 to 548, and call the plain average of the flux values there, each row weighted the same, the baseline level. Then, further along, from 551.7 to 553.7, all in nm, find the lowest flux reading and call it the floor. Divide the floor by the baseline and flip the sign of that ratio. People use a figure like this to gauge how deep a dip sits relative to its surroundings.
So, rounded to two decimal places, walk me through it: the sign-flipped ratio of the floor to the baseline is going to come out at -0.80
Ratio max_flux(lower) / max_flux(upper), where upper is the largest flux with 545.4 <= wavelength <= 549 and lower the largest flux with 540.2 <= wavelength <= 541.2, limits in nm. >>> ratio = 0.89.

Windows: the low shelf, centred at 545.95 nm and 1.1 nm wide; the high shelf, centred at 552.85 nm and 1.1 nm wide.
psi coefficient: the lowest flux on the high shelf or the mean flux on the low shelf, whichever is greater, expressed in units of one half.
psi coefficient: 55.5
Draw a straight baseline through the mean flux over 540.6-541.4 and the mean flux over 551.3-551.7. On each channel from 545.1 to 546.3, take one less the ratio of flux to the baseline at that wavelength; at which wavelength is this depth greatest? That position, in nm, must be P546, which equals 546.10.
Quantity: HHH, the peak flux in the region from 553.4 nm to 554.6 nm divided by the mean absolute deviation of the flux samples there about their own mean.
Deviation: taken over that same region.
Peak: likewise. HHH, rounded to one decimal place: 31.5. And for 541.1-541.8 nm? 27.5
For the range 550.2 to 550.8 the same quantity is 16.9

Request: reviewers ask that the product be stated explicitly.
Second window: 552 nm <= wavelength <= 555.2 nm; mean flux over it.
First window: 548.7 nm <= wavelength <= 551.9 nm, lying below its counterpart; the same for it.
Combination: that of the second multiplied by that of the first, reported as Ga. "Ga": 753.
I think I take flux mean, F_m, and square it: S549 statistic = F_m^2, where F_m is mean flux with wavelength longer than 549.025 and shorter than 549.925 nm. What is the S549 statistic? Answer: 928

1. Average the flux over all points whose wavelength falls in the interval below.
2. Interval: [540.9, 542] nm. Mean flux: 27.1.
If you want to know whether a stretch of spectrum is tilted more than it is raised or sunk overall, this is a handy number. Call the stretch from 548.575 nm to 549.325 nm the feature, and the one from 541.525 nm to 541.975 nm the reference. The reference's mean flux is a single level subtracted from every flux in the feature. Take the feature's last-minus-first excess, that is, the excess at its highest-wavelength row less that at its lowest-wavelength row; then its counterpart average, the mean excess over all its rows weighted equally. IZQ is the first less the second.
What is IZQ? 0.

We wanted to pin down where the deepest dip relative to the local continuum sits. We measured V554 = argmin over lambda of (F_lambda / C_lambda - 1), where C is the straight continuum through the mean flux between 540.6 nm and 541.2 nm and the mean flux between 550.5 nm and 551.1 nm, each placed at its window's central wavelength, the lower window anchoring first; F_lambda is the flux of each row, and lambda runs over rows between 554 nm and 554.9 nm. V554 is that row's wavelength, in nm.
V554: 554.50 nm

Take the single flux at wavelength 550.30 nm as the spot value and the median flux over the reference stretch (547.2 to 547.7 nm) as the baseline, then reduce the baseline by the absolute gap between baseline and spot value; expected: 25.2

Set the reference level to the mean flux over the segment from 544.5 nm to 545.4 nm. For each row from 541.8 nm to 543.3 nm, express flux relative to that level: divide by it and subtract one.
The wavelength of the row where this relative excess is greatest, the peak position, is 543.25 nm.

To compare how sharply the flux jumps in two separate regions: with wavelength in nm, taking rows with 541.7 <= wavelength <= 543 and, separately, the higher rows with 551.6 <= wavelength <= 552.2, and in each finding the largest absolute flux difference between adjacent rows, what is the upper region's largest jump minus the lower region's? -1.8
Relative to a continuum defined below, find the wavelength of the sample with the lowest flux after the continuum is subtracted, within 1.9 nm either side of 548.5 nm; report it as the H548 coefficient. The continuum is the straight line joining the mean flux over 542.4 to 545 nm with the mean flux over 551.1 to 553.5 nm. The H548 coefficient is 547.00 nm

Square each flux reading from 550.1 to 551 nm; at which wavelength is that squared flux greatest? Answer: 550.15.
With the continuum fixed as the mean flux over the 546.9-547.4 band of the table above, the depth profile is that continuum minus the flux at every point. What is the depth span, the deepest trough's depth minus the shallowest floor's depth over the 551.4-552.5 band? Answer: 5.0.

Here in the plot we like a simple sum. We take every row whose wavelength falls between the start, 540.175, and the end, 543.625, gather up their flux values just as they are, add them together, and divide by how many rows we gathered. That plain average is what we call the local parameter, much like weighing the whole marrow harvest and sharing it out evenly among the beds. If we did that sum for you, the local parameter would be 26.7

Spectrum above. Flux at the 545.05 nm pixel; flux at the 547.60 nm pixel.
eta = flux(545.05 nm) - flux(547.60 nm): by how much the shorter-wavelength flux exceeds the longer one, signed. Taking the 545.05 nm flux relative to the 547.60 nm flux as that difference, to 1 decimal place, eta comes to -3.8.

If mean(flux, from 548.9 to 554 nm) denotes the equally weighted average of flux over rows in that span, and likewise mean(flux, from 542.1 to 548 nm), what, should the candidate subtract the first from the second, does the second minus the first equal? 0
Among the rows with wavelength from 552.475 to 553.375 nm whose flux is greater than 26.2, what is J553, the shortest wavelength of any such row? 552.70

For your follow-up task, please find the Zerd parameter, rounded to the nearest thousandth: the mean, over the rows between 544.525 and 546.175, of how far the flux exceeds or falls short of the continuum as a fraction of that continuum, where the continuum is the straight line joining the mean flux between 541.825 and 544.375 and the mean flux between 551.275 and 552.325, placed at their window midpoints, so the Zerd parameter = 0.024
